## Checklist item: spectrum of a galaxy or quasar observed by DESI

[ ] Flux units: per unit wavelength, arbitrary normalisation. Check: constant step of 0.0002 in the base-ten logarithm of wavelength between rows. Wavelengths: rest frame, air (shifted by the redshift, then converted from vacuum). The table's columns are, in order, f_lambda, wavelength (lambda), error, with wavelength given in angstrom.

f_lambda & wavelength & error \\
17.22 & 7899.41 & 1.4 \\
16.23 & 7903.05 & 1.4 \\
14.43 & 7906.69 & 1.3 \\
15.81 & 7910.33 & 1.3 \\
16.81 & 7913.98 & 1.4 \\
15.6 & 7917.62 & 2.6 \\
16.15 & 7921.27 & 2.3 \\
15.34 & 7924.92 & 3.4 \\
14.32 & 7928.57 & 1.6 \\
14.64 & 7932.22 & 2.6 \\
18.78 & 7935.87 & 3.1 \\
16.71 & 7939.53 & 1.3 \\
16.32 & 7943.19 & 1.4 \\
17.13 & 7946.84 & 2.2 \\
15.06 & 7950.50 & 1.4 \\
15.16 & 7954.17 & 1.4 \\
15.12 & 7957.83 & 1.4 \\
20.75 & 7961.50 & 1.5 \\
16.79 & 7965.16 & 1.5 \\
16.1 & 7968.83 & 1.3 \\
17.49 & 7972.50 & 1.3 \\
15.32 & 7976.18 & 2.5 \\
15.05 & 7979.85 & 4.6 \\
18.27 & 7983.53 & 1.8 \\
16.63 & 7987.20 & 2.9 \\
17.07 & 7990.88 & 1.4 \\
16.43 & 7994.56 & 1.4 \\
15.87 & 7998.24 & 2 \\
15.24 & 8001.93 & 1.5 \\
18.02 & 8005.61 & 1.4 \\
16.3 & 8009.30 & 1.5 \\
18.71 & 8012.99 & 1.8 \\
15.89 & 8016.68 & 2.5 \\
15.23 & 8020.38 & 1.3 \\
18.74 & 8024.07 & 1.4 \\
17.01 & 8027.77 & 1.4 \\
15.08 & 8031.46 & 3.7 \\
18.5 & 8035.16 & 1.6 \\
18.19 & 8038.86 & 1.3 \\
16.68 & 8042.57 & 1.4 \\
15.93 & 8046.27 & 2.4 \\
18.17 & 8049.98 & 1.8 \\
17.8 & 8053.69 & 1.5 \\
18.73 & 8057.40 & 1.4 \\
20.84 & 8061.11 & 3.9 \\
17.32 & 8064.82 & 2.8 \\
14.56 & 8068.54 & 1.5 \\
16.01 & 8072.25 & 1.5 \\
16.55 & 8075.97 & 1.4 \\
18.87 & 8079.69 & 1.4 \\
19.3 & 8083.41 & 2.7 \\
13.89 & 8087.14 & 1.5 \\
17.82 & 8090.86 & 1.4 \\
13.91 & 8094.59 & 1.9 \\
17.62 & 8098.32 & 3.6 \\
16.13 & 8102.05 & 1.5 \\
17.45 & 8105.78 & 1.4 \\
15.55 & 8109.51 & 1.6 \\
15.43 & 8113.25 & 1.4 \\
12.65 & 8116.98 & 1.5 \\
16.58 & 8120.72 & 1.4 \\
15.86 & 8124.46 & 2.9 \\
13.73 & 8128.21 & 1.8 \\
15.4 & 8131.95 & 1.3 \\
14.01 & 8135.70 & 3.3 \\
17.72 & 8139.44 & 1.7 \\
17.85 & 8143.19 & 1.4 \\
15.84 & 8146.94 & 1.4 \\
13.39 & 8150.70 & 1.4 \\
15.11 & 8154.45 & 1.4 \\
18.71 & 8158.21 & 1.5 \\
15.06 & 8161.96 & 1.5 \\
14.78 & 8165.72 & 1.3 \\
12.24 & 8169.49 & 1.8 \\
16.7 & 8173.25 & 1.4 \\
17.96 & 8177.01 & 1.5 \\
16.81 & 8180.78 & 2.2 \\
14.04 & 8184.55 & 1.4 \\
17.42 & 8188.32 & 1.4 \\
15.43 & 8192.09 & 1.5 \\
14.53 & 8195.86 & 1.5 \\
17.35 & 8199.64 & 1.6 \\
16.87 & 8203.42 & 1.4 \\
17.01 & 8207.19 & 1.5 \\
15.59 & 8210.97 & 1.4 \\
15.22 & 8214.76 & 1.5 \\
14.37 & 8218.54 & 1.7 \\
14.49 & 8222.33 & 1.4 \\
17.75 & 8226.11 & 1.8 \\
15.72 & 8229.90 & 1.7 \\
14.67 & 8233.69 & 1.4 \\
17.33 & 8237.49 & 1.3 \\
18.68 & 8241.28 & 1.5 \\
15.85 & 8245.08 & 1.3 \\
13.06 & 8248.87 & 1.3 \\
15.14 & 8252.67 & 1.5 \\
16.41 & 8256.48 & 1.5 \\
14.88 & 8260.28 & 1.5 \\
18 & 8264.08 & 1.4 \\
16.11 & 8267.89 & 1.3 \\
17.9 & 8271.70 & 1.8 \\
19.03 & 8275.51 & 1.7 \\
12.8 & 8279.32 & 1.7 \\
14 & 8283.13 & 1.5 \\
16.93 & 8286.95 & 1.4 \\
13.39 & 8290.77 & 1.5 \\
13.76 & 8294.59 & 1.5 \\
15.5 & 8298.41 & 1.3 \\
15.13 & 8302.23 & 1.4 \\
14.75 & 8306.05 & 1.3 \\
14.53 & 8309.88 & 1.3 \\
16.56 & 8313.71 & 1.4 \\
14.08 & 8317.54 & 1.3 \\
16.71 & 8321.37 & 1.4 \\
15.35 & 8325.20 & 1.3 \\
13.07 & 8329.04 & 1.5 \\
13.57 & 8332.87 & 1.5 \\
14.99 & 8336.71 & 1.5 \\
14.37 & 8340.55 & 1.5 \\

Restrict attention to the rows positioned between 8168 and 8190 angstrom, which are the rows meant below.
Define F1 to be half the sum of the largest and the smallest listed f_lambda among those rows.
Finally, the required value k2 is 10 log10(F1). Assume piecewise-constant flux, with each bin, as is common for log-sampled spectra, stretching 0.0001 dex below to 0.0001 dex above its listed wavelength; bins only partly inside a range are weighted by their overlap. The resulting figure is 11.8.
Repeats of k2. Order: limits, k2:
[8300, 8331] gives 11.7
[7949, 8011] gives 12.5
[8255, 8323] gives 12.0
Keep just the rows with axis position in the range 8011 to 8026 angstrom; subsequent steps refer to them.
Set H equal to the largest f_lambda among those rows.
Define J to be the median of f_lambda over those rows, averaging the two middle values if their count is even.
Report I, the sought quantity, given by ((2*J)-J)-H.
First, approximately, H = 18.74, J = 17.3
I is -1.4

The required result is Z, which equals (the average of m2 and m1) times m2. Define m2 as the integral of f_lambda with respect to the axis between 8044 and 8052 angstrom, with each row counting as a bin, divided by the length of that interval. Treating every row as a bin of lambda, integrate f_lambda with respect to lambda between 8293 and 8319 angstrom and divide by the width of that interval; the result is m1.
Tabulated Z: 272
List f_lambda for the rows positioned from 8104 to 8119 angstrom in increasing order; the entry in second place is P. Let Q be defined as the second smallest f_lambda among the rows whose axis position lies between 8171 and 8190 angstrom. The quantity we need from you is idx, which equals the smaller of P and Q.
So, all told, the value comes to 15.4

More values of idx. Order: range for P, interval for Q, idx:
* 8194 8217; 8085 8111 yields 13.9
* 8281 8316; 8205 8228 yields 13.8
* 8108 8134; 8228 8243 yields 13.7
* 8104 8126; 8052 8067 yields 15.4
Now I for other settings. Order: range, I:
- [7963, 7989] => -1.6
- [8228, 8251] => -2.9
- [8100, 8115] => -1.6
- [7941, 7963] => -5.0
